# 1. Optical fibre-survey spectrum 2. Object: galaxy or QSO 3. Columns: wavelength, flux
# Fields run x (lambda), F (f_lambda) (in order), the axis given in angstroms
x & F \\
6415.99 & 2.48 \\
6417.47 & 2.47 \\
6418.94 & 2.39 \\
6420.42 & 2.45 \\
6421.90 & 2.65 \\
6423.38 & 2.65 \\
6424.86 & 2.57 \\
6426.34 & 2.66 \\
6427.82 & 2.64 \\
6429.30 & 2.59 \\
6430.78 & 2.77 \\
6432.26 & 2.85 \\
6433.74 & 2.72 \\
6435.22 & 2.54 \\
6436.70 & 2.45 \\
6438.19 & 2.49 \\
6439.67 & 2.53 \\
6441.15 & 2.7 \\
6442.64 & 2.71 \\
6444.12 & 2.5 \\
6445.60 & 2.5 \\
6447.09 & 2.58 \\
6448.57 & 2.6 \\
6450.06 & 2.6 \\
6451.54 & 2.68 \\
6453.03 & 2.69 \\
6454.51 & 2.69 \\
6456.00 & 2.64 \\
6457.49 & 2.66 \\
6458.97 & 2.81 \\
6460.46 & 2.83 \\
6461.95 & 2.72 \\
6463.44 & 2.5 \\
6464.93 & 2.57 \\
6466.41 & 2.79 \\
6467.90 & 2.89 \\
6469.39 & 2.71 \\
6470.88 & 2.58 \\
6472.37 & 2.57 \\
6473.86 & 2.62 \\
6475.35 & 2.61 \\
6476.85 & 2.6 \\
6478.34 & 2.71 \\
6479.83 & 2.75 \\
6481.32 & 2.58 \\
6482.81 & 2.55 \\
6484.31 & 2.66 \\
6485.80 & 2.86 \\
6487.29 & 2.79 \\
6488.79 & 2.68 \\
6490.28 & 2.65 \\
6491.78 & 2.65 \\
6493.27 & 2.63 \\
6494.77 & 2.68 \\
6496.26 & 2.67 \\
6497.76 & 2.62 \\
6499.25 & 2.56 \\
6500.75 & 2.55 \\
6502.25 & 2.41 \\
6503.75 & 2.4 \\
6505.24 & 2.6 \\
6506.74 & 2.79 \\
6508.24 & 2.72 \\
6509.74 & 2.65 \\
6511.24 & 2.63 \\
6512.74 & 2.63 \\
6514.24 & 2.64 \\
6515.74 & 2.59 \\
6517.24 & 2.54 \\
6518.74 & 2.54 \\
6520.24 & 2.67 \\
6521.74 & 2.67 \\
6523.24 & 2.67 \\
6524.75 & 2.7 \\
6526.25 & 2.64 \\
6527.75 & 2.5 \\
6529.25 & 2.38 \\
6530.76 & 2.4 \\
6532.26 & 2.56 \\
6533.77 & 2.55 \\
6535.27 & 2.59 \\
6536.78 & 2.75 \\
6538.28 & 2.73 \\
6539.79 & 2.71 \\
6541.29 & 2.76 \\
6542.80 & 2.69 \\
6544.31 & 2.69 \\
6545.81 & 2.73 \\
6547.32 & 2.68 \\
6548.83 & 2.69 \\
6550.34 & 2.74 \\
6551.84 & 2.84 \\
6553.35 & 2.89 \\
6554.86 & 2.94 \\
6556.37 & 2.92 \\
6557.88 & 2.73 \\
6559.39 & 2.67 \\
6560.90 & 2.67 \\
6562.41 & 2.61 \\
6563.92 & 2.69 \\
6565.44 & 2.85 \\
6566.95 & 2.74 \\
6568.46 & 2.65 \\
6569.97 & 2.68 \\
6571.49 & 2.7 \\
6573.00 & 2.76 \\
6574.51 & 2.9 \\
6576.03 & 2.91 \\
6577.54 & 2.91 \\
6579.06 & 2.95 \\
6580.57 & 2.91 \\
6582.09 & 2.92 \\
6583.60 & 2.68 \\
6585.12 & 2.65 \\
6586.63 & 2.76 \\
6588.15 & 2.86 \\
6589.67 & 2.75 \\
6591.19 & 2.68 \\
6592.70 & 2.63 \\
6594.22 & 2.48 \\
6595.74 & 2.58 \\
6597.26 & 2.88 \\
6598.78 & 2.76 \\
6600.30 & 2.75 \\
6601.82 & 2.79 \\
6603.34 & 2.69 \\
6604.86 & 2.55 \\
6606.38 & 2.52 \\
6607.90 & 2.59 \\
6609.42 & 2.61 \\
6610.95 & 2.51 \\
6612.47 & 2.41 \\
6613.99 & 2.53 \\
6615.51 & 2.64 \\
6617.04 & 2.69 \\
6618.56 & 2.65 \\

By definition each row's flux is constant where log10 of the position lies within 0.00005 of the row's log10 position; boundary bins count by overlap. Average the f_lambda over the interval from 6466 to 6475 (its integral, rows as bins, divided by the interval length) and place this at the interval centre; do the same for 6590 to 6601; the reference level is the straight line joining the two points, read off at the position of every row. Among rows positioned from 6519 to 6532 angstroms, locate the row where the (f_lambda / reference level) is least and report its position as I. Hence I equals 6529.25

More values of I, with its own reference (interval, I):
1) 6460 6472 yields 6463.44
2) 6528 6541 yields 6529.25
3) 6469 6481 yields 6472.37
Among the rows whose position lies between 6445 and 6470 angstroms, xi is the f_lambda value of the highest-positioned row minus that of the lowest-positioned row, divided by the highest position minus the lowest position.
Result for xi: 0.009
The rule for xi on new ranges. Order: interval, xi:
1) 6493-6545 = 0.001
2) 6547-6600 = 0.002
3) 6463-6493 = 0.005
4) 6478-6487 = 0.020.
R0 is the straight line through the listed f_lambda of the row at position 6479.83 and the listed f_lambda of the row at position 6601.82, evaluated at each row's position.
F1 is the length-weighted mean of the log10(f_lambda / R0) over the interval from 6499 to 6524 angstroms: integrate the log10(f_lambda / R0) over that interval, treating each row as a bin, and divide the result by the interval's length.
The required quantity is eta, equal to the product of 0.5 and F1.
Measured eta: -0.013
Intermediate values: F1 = -0.026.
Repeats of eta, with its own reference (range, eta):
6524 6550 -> -0.011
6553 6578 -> 0.000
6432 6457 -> -0.010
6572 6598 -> -0.001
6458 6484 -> -0.006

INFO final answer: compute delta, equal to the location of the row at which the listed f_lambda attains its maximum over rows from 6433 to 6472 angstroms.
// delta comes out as 6467.90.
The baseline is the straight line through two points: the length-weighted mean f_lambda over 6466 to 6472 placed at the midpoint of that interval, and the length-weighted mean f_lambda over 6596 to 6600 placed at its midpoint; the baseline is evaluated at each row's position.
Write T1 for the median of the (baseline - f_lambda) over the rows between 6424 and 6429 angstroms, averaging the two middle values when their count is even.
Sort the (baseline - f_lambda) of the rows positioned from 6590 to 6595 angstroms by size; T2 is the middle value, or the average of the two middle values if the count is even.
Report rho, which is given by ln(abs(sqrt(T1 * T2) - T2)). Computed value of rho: -3.1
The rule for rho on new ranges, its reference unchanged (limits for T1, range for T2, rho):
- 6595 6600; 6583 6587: -3.0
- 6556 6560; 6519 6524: -3.6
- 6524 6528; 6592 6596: -3.0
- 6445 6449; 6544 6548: -3.5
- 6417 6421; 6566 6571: -2.8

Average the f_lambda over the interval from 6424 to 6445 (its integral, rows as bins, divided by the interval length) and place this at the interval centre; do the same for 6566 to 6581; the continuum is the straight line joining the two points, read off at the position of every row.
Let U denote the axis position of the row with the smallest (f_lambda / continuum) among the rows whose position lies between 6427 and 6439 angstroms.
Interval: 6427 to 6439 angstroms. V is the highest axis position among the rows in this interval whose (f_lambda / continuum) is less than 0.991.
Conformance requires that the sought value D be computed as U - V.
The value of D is -1.5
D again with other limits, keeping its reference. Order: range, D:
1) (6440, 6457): -4.5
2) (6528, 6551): -21.1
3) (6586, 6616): -3.0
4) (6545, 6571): -7.6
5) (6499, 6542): -10.5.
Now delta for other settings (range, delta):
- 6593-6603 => 6597.26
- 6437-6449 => 6442.64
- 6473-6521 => 6485.80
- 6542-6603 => 6579.06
